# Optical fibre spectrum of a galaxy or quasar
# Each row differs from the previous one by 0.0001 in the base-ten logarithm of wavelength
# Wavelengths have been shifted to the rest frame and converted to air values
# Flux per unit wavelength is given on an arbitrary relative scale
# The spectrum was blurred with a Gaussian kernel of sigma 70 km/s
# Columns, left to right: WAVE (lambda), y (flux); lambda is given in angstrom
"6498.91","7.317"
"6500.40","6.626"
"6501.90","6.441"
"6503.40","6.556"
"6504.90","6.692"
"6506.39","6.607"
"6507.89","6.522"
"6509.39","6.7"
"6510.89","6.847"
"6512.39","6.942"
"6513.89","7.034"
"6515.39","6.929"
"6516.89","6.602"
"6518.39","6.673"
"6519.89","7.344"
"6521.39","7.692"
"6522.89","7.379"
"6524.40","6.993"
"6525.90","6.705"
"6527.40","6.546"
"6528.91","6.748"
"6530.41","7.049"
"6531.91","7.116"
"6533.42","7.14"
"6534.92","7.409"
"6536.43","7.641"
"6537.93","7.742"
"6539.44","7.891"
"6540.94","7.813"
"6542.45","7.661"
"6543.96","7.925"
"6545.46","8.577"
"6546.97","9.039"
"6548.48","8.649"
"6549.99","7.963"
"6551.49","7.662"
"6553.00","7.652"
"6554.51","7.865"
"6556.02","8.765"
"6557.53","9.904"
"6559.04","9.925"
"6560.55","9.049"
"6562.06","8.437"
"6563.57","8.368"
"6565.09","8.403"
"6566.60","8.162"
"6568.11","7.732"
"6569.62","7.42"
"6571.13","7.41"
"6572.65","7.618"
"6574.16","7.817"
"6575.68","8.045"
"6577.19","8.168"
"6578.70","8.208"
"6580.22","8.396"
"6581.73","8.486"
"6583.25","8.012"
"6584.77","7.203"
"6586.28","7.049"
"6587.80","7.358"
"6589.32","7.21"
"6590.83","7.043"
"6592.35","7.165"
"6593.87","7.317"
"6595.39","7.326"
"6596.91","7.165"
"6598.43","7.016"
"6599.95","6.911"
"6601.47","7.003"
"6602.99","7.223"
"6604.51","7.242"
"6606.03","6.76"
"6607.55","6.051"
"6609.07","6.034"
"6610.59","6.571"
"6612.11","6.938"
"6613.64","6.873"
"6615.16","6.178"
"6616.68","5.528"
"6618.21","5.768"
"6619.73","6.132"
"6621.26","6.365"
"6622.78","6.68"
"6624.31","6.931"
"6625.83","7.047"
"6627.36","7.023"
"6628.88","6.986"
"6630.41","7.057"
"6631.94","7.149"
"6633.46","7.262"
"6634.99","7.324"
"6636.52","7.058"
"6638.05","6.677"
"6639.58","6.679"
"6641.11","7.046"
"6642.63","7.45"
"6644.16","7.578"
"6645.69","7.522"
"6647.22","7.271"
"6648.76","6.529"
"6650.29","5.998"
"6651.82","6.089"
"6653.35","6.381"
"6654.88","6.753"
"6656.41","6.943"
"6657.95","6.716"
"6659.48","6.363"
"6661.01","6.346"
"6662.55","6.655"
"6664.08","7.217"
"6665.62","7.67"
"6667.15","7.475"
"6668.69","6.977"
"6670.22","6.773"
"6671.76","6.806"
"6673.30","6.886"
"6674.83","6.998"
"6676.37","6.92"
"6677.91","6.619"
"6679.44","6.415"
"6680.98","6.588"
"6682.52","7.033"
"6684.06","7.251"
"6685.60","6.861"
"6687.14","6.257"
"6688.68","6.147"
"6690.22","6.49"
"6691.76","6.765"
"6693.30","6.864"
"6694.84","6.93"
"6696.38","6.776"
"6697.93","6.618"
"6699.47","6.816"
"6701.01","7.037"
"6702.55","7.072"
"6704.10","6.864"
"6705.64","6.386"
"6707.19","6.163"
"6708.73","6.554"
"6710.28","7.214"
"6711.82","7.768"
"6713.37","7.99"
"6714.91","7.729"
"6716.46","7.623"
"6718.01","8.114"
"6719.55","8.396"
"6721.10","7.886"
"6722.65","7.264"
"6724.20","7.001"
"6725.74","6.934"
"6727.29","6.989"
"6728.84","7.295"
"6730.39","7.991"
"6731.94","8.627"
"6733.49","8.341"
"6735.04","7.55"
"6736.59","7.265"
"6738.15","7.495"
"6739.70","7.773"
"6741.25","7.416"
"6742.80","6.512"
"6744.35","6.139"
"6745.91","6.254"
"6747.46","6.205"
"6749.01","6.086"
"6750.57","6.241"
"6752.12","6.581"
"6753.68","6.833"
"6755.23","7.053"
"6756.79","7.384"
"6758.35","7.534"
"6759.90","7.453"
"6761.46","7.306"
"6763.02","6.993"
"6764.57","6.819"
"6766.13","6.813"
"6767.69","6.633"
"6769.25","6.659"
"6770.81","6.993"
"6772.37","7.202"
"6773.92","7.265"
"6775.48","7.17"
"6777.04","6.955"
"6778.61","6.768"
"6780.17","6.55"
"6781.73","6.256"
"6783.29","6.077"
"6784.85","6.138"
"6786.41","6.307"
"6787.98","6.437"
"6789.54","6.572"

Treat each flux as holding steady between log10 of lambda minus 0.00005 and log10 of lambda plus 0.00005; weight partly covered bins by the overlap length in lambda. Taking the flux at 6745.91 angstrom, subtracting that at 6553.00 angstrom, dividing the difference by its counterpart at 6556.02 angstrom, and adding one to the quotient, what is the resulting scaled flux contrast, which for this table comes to 0.84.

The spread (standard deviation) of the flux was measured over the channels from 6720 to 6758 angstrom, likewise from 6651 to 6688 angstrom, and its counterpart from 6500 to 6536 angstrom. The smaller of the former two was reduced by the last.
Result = 0.1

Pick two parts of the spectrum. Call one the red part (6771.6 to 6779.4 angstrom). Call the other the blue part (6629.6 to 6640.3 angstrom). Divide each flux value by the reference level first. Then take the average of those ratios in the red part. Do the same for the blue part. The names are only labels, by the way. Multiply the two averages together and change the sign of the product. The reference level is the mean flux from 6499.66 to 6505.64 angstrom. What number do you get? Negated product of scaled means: -1.15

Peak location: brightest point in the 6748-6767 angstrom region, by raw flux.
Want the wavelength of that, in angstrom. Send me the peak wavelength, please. 6758.35 angstrom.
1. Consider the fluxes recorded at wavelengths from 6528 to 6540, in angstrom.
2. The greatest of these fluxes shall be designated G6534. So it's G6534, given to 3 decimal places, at 7.891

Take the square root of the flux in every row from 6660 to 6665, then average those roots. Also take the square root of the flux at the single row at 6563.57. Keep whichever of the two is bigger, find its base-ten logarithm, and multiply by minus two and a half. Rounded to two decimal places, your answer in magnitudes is -1.15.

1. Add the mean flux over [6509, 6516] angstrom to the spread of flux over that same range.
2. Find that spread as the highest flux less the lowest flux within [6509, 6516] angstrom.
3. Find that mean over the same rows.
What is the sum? 7.2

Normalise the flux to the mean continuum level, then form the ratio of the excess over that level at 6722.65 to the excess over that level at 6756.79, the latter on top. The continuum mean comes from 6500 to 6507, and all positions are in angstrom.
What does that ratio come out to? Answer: 1.2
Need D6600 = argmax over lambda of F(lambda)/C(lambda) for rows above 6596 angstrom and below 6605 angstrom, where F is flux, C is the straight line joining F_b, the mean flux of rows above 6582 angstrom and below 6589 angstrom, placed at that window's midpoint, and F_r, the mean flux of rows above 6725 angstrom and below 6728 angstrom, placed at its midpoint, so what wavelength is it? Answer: 6604.51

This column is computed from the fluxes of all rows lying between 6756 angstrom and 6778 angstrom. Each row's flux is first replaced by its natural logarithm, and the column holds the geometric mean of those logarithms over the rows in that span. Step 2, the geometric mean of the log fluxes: 1.96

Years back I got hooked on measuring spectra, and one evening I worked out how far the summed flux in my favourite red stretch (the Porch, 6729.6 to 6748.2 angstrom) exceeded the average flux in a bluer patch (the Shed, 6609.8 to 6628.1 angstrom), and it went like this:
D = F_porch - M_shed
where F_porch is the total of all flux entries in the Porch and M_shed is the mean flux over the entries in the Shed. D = 81.1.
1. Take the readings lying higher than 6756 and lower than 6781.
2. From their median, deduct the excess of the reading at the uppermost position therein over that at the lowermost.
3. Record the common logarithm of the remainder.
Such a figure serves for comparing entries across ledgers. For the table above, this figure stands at 0.89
